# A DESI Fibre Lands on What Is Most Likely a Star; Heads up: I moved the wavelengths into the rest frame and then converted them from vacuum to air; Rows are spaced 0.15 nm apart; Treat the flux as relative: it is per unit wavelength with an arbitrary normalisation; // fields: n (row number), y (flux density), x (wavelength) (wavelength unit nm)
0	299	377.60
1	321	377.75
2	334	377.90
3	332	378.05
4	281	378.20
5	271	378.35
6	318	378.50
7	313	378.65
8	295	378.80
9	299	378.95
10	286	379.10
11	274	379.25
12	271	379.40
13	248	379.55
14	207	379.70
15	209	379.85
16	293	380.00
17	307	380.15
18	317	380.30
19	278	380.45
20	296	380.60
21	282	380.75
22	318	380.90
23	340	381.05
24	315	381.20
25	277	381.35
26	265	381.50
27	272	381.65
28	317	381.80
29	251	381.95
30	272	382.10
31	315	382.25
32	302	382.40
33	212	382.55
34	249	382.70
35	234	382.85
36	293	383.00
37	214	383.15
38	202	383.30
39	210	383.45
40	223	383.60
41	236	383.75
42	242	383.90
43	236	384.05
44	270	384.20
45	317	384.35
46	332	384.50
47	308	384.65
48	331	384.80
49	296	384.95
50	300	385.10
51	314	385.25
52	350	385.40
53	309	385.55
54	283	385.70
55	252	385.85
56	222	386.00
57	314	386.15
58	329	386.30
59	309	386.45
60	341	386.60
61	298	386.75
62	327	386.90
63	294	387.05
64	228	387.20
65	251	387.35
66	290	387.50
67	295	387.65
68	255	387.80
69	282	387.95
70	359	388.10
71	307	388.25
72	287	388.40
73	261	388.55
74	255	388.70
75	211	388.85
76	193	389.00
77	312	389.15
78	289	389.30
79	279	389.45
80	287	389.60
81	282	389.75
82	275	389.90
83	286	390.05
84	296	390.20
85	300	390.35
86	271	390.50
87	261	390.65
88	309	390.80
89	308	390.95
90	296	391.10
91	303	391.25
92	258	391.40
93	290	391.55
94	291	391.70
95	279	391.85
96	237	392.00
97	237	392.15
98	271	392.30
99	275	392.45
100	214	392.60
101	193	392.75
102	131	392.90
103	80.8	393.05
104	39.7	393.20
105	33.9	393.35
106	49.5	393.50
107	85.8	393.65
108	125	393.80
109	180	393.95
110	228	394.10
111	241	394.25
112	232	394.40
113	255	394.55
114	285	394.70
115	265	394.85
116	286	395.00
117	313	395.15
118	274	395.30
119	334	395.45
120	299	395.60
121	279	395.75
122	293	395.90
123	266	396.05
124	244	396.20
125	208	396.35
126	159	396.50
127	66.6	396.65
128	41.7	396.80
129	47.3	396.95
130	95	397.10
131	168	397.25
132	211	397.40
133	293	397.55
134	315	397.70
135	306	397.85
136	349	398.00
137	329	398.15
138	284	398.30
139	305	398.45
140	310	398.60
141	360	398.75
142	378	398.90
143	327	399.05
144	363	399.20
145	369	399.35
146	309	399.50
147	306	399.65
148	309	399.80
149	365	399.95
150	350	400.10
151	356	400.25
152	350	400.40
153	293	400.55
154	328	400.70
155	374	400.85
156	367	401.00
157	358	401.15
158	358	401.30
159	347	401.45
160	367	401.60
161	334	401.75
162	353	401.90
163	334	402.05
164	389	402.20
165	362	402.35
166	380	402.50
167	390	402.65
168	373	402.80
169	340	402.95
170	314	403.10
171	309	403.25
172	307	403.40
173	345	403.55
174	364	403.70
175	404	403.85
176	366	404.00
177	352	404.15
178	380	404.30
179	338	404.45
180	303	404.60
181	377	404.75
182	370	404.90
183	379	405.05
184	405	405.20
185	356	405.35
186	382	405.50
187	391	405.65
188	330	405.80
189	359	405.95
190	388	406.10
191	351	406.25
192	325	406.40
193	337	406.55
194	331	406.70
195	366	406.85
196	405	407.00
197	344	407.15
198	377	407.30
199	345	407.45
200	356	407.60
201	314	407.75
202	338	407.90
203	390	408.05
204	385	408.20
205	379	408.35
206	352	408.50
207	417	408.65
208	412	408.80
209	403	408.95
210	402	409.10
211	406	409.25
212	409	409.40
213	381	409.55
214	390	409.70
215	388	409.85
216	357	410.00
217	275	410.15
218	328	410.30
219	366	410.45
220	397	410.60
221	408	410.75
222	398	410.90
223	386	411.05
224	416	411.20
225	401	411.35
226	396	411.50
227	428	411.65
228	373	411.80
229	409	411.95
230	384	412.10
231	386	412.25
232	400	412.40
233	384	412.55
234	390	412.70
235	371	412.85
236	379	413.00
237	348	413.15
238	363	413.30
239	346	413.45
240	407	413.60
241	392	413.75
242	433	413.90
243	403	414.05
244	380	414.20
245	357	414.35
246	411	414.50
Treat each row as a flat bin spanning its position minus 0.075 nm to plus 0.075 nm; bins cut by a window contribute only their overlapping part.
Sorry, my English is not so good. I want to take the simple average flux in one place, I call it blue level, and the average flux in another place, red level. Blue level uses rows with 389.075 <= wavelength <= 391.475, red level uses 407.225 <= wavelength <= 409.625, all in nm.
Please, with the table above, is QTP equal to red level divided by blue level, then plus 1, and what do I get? 2.3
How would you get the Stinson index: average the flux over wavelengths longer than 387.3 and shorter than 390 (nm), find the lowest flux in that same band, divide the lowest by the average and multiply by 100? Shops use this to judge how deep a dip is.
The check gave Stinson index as 70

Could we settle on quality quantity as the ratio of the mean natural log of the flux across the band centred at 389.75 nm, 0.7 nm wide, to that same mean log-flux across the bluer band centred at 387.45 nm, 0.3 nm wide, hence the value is 1.01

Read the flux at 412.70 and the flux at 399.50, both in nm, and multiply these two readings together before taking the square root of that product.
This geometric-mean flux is 347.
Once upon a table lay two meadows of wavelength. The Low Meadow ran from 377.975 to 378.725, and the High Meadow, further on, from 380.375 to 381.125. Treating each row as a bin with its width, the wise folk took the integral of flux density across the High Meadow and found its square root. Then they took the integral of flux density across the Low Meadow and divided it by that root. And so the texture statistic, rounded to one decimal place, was 15.1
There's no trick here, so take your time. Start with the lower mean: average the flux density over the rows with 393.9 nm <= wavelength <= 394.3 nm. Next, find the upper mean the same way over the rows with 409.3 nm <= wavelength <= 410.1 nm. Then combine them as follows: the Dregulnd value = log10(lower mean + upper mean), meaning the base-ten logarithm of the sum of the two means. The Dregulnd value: 2.78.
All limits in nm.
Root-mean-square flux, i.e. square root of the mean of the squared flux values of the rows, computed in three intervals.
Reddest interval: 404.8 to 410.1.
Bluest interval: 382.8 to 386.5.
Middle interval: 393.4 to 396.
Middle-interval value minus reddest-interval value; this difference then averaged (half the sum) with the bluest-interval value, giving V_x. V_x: 79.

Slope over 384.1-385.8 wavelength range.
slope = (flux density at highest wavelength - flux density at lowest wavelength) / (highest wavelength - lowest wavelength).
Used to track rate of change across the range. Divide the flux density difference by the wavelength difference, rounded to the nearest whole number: 9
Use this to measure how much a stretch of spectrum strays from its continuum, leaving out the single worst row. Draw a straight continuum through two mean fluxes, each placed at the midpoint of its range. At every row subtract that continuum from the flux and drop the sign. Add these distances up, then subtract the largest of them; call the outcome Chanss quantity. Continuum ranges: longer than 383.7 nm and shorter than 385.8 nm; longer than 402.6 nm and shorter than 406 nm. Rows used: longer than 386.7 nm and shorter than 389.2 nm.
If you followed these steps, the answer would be 531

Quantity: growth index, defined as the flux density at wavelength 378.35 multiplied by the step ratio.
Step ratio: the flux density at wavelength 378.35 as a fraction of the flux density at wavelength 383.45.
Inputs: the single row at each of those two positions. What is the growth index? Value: 350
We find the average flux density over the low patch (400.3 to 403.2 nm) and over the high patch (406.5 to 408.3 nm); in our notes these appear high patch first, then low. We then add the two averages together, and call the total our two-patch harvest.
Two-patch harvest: 711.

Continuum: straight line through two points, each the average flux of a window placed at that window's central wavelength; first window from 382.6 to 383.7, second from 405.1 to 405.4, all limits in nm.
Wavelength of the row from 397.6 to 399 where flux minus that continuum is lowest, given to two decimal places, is 398.30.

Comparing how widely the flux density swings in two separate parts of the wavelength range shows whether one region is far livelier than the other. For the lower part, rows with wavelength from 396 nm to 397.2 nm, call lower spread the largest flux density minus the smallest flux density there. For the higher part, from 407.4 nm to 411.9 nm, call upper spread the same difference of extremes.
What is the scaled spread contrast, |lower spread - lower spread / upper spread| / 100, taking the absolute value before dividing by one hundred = 2.23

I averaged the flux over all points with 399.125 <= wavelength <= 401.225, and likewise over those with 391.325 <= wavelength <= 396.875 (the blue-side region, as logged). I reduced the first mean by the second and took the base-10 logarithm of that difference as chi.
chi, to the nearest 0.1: 2.1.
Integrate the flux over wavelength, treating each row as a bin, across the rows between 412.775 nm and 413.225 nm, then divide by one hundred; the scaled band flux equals 1.65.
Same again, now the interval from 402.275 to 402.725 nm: 1.70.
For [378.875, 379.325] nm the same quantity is 1.29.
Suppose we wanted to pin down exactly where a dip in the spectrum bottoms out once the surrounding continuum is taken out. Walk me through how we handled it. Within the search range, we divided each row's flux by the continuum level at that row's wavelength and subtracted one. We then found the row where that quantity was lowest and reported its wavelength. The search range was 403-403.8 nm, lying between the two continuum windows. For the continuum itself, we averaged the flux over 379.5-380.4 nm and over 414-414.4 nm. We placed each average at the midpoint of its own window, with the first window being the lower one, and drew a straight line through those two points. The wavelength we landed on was 403.40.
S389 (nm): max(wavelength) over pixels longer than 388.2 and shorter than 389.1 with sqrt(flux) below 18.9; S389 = 389.00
